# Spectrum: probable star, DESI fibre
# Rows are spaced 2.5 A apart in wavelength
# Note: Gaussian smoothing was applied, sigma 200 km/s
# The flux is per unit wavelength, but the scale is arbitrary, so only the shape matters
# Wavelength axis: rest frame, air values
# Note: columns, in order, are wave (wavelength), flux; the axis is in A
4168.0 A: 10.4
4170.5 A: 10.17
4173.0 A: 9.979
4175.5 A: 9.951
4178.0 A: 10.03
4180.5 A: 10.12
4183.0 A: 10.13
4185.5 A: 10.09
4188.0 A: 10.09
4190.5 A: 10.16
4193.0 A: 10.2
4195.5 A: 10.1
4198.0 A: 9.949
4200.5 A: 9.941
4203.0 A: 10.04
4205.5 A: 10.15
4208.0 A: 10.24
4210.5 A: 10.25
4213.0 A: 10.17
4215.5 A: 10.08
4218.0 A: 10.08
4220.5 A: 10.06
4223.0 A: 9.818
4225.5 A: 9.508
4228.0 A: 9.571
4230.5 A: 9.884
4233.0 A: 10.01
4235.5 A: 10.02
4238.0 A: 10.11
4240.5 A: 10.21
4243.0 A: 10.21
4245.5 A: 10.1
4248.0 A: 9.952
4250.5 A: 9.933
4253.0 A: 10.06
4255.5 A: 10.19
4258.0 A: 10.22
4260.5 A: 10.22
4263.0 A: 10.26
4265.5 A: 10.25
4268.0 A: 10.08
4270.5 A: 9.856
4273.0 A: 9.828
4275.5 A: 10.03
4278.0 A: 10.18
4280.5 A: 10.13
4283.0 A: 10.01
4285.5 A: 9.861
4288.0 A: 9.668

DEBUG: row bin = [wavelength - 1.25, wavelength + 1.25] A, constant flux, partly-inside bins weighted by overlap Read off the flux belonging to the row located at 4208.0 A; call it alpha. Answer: 10.24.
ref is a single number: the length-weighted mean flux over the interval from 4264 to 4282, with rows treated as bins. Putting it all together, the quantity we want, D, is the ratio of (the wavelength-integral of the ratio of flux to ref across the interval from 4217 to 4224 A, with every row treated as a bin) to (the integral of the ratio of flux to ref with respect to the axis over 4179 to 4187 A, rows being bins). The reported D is 0.86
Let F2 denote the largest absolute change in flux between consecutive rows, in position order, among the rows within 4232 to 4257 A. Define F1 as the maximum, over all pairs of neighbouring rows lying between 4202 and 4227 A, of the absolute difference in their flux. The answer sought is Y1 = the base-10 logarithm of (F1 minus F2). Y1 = -0.79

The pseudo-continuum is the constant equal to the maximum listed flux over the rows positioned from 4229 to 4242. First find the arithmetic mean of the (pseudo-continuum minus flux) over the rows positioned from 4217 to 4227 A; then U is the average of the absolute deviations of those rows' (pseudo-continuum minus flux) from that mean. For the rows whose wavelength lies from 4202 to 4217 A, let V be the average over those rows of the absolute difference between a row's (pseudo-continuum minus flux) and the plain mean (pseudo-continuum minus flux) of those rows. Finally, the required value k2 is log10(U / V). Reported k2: 0.5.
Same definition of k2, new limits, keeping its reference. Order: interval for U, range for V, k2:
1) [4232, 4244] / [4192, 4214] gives -0.1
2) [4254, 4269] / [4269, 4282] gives -0.5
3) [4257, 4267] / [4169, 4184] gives -0.6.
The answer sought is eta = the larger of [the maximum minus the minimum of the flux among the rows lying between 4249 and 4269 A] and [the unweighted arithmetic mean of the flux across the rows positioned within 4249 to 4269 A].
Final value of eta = 10.2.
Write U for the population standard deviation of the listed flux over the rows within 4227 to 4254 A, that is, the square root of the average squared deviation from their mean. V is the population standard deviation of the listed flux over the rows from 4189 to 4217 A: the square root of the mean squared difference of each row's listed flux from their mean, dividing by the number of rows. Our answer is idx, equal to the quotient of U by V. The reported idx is 1.68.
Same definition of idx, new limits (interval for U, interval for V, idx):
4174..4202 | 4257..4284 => 0.59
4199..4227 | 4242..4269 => 1.83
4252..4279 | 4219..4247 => 0.64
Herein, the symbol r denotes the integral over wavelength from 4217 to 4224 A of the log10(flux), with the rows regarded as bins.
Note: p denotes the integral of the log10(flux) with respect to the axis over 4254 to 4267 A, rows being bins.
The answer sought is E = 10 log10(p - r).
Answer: 7.9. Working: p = 13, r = 7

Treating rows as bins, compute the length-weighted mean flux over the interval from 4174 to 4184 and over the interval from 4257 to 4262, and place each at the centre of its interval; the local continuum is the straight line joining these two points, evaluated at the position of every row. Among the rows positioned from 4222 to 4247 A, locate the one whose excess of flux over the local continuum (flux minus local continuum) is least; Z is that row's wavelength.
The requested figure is 4225.5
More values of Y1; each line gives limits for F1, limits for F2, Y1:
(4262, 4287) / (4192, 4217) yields -1.14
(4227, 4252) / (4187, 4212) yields -0.79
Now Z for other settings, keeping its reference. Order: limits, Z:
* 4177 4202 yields 4200.5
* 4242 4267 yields 4250.5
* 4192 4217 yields 4200.5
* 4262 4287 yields 4273.0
